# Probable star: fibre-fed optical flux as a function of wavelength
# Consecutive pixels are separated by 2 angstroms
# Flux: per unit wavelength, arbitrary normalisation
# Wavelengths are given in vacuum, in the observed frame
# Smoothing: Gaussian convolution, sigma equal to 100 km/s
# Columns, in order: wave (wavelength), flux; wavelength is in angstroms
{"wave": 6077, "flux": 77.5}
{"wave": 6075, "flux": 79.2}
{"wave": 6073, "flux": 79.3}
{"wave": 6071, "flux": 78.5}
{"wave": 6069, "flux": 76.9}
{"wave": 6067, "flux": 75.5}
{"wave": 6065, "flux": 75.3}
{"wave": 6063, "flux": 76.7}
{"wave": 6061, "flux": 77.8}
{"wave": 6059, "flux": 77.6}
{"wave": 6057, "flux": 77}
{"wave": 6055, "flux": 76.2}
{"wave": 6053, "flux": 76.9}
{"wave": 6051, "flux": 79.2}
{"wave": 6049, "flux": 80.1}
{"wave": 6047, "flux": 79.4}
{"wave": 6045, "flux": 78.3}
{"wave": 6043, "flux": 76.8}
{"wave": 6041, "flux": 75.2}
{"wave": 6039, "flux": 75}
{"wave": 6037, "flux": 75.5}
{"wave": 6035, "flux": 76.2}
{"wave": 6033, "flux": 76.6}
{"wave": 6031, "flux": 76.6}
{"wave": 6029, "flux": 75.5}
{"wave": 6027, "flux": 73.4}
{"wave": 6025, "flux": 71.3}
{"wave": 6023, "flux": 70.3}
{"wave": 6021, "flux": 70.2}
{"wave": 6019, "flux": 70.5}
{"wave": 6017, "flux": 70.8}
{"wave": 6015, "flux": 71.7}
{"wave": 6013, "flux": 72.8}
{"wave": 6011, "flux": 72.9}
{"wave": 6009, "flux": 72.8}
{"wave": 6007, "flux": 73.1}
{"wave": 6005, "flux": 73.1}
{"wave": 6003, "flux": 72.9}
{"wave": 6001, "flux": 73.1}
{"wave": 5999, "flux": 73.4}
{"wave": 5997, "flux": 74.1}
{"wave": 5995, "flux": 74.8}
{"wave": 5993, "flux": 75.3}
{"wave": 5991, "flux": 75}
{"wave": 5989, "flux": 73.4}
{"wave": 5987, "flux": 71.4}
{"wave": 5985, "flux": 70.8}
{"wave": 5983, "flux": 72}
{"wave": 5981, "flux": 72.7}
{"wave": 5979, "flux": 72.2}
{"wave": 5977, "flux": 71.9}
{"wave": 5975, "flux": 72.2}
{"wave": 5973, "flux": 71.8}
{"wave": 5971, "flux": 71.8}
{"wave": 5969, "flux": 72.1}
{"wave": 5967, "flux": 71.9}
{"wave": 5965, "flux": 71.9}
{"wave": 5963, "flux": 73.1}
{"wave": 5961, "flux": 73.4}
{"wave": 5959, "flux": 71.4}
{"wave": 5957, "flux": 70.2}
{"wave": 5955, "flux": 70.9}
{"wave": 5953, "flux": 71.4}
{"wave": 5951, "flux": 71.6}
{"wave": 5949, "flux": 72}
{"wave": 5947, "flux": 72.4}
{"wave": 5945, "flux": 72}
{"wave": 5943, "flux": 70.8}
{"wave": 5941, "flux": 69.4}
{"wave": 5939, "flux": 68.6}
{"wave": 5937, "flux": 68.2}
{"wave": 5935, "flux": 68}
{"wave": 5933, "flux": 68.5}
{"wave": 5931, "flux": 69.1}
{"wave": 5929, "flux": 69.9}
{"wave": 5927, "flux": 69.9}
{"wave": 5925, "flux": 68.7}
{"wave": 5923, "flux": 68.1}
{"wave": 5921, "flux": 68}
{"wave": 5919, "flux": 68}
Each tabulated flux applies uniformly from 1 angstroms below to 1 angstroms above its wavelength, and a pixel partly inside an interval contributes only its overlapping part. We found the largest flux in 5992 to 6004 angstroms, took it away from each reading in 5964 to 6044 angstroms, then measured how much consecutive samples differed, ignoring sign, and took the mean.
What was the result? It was 0.61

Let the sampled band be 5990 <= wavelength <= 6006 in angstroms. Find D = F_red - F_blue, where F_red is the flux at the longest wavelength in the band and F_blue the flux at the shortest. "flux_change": -1.9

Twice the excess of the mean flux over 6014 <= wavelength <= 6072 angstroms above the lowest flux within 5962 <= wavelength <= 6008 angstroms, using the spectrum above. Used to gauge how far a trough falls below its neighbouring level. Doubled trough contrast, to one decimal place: 9.5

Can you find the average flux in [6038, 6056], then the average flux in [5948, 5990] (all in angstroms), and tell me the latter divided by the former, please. 0.93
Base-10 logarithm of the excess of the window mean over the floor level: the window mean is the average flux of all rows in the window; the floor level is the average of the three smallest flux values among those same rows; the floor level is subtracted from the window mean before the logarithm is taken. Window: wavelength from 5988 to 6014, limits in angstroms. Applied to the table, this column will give -0.12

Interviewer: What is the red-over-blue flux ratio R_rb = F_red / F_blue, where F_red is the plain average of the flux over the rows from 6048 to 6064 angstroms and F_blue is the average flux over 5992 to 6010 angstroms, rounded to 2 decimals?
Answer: 1.06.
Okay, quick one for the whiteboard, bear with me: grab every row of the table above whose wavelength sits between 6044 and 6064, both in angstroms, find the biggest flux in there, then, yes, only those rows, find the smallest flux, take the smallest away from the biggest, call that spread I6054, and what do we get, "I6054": 3.9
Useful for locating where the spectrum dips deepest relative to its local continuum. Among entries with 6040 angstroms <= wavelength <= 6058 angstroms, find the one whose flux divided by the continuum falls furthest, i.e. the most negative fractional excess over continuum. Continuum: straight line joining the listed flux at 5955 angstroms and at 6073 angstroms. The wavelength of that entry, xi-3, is 6041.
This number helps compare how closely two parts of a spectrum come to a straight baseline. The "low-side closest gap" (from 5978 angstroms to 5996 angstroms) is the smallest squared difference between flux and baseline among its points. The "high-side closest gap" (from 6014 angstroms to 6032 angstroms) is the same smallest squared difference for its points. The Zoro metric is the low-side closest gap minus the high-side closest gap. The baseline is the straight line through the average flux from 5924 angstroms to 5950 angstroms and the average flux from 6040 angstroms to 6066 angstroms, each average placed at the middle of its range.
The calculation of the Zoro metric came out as -0.12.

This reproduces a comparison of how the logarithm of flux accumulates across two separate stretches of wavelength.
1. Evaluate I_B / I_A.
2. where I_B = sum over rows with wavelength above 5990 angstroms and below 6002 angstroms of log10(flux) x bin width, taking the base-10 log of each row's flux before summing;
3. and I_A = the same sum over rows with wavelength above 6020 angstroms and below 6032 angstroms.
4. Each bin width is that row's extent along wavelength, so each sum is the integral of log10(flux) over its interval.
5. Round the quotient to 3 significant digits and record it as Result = 1.00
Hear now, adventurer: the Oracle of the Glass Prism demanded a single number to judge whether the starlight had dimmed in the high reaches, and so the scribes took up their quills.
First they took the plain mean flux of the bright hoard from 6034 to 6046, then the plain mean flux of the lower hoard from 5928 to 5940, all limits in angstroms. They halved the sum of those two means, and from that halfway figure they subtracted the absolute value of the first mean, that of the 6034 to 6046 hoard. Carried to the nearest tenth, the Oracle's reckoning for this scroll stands -3.7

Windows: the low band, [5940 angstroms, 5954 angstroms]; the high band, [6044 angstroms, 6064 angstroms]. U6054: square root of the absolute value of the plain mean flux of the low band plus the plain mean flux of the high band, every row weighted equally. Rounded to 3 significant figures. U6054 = 12.2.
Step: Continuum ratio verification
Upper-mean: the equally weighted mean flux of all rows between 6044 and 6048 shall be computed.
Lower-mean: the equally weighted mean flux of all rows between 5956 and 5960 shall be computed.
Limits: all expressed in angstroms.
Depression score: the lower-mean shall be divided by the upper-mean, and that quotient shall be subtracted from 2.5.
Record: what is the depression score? 1.60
